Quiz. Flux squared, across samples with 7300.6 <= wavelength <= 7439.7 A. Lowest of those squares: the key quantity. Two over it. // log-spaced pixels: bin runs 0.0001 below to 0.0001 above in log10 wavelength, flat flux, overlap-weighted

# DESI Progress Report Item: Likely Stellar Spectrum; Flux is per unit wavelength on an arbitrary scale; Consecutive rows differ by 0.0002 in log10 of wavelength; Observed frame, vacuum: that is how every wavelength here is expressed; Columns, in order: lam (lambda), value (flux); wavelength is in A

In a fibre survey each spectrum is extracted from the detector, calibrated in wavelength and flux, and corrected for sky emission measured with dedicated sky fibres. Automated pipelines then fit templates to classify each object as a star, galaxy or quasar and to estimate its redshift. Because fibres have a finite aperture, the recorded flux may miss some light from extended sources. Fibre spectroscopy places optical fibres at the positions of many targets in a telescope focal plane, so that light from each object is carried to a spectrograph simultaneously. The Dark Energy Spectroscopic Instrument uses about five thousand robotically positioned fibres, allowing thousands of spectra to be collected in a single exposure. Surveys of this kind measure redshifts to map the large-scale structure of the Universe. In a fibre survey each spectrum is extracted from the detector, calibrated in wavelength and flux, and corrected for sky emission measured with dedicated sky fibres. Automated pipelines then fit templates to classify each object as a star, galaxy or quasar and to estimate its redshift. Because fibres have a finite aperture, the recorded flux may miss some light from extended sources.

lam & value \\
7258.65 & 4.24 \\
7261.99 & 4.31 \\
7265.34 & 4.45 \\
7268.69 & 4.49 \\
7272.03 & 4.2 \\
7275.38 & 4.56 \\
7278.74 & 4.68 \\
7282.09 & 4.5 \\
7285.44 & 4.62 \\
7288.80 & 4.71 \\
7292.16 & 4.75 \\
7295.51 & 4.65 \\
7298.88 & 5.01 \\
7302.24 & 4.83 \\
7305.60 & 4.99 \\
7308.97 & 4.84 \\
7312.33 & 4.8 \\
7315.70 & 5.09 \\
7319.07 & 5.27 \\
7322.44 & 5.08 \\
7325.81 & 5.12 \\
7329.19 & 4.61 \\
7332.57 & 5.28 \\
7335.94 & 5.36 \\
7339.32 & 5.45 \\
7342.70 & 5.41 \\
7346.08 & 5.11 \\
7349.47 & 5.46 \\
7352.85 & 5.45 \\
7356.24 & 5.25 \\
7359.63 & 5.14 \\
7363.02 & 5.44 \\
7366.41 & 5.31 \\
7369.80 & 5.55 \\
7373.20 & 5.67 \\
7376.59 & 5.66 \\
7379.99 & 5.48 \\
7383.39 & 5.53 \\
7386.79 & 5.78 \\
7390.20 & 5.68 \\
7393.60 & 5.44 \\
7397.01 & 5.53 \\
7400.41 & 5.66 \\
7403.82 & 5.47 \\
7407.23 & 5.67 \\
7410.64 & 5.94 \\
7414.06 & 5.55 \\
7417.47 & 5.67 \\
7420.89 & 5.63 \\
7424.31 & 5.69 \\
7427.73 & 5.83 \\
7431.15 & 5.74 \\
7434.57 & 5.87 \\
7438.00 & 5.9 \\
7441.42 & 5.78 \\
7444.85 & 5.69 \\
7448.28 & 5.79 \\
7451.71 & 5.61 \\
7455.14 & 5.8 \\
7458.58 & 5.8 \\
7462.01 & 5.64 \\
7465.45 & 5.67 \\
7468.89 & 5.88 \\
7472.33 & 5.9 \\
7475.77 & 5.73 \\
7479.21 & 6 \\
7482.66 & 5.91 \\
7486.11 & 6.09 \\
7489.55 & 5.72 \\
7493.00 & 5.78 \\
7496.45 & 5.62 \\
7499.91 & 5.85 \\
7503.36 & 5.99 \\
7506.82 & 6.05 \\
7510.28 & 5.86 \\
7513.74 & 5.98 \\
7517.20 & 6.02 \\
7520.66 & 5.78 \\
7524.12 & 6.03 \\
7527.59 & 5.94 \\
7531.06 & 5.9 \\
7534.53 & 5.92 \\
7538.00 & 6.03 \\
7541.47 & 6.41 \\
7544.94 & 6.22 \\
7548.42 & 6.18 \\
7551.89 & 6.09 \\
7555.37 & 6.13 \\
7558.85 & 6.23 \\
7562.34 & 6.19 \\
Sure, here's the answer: 0.094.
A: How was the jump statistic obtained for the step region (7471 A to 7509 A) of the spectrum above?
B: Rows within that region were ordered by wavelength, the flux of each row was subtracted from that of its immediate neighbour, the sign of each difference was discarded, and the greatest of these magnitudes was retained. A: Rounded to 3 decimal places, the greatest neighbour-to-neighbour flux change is 0.370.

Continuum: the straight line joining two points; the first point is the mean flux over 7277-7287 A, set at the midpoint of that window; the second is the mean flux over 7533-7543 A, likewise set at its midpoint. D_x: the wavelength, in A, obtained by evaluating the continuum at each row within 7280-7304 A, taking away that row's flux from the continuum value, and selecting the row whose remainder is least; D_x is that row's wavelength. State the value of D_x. 7298.88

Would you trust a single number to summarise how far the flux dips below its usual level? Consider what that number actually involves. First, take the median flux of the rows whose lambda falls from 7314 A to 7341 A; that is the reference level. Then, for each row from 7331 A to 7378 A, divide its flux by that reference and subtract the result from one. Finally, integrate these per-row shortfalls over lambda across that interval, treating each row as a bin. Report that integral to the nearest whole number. -2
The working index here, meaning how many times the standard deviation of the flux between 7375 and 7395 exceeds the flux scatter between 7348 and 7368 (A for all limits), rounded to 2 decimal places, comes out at 1.01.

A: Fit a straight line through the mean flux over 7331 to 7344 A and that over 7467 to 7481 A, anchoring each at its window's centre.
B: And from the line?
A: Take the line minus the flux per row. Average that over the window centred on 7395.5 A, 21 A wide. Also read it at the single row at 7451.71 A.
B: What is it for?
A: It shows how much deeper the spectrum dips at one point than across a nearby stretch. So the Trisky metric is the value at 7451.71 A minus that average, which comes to 0.19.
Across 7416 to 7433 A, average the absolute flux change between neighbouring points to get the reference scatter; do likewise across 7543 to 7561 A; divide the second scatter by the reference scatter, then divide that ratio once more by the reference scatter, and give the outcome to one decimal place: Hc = 9.9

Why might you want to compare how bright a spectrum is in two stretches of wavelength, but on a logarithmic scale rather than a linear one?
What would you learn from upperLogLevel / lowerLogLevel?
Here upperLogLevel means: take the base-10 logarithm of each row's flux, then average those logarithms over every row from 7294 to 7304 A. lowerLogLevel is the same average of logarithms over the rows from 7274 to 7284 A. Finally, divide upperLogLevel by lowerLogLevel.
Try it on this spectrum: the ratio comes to 1.03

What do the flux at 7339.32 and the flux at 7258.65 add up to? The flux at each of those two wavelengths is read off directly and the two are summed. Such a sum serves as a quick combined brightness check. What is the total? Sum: 9.7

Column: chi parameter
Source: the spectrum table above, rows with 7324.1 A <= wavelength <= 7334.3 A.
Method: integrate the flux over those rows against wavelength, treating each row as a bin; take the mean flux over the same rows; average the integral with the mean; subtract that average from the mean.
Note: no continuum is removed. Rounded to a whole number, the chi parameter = -23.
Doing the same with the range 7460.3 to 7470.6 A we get -27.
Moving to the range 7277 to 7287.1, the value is -21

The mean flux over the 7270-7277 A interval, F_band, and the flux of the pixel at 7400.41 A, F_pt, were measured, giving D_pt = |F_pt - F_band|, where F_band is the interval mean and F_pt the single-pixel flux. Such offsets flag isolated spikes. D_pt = 1.3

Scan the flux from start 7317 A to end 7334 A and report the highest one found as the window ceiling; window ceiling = 5.28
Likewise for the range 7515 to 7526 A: 6.03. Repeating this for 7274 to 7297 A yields 4.75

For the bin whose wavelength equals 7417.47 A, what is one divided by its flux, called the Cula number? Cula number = 0.176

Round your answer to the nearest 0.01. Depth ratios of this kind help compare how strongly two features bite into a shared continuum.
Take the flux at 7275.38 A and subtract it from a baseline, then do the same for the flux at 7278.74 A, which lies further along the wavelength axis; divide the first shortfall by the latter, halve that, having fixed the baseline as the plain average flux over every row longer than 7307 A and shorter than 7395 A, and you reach 0.59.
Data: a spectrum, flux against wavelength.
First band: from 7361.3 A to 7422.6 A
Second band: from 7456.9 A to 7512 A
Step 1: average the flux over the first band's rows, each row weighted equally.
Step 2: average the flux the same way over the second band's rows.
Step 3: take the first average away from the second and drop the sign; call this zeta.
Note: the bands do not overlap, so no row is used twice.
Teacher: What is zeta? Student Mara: 0.25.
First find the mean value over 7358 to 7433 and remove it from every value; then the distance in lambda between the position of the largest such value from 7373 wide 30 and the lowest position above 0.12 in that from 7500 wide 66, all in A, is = 82.1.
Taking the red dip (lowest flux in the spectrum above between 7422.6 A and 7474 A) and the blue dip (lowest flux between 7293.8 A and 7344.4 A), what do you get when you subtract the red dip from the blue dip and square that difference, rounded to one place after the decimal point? 1.0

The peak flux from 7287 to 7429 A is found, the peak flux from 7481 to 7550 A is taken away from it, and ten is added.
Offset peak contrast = 9.53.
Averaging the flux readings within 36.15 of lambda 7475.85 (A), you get 5.82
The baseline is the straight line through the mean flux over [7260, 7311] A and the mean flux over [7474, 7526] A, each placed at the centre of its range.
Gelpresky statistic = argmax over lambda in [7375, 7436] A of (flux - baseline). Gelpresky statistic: 7410.64 A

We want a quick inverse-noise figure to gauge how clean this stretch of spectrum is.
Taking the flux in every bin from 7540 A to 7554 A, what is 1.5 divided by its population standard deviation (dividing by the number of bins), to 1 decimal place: 12.9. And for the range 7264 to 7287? 10.5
